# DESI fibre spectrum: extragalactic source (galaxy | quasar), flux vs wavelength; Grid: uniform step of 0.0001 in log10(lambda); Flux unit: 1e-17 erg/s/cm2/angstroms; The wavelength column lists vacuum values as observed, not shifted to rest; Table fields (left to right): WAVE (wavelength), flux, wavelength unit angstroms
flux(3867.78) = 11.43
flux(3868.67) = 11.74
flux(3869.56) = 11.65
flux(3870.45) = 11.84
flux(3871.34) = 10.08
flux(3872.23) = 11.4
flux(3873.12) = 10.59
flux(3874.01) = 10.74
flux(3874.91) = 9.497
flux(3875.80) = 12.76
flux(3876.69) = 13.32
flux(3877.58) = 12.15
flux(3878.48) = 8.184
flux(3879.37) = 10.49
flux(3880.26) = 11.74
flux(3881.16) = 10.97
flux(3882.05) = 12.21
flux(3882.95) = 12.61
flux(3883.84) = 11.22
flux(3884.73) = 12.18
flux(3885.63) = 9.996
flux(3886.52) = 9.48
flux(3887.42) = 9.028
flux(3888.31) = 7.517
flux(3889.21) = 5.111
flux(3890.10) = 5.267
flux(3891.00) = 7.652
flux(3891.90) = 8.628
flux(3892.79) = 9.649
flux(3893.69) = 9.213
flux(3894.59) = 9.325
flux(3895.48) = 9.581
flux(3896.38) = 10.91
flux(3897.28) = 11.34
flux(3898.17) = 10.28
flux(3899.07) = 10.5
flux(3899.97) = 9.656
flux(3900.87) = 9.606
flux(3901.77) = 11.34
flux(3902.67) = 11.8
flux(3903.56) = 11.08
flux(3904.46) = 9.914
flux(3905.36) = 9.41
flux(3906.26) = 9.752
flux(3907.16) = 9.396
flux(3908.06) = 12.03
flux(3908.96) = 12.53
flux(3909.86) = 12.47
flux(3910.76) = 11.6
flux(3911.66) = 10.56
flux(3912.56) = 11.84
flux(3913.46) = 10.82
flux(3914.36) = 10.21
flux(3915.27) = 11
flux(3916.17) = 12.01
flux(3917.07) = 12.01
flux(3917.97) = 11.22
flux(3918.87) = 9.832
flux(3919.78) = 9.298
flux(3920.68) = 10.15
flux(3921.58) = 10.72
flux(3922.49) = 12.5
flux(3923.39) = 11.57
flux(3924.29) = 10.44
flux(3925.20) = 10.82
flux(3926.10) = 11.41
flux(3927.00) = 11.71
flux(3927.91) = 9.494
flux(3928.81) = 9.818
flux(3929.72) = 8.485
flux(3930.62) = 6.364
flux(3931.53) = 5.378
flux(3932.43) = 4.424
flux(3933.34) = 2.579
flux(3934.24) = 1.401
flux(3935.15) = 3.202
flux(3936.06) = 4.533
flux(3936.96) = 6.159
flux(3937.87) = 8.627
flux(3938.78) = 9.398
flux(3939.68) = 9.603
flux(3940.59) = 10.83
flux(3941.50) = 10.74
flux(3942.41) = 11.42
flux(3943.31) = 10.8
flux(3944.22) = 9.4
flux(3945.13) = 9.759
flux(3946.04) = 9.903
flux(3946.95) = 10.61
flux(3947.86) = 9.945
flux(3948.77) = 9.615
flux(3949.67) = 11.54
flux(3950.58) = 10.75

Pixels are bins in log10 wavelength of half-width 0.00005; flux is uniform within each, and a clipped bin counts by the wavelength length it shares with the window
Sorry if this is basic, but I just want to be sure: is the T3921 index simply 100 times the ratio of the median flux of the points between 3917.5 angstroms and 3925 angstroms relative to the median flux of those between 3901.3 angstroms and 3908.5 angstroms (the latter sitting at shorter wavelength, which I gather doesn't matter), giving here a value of 101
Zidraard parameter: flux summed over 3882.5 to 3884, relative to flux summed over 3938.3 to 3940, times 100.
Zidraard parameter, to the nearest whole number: 125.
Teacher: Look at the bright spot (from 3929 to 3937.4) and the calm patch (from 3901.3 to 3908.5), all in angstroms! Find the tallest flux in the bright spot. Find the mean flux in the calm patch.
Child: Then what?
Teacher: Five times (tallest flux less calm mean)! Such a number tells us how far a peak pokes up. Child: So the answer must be -11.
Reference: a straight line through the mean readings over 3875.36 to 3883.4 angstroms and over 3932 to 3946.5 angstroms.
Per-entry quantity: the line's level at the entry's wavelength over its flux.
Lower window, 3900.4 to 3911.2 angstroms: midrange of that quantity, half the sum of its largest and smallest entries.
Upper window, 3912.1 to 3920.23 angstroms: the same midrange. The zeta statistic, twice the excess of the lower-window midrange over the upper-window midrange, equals 0.11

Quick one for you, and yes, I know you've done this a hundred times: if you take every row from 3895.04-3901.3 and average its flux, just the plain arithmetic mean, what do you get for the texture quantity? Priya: 10.3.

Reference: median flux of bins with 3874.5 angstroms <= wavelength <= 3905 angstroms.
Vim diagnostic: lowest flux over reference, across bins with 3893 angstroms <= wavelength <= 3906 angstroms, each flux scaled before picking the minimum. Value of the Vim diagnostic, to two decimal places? 0.91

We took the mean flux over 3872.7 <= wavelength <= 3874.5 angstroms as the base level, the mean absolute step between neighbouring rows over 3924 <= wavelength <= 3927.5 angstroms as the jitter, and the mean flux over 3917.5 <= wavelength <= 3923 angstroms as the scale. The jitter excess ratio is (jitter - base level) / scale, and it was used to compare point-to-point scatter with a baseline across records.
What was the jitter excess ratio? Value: -0.96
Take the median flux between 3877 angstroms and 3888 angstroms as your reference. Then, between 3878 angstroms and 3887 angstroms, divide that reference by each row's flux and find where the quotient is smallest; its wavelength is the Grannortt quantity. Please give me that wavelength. 3882.95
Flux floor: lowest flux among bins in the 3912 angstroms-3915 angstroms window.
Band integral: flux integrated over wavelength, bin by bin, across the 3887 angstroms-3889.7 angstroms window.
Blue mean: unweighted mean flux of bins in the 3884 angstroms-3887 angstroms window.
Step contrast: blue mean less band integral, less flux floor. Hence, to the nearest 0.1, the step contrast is -19.0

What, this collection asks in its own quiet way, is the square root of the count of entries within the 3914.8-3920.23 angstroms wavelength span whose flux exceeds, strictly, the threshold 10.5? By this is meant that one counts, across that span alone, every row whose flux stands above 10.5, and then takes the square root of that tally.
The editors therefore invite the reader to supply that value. 2.00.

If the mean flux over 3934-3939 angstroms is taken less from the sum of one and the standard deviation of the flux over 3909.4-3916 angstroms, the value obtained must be -3.8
